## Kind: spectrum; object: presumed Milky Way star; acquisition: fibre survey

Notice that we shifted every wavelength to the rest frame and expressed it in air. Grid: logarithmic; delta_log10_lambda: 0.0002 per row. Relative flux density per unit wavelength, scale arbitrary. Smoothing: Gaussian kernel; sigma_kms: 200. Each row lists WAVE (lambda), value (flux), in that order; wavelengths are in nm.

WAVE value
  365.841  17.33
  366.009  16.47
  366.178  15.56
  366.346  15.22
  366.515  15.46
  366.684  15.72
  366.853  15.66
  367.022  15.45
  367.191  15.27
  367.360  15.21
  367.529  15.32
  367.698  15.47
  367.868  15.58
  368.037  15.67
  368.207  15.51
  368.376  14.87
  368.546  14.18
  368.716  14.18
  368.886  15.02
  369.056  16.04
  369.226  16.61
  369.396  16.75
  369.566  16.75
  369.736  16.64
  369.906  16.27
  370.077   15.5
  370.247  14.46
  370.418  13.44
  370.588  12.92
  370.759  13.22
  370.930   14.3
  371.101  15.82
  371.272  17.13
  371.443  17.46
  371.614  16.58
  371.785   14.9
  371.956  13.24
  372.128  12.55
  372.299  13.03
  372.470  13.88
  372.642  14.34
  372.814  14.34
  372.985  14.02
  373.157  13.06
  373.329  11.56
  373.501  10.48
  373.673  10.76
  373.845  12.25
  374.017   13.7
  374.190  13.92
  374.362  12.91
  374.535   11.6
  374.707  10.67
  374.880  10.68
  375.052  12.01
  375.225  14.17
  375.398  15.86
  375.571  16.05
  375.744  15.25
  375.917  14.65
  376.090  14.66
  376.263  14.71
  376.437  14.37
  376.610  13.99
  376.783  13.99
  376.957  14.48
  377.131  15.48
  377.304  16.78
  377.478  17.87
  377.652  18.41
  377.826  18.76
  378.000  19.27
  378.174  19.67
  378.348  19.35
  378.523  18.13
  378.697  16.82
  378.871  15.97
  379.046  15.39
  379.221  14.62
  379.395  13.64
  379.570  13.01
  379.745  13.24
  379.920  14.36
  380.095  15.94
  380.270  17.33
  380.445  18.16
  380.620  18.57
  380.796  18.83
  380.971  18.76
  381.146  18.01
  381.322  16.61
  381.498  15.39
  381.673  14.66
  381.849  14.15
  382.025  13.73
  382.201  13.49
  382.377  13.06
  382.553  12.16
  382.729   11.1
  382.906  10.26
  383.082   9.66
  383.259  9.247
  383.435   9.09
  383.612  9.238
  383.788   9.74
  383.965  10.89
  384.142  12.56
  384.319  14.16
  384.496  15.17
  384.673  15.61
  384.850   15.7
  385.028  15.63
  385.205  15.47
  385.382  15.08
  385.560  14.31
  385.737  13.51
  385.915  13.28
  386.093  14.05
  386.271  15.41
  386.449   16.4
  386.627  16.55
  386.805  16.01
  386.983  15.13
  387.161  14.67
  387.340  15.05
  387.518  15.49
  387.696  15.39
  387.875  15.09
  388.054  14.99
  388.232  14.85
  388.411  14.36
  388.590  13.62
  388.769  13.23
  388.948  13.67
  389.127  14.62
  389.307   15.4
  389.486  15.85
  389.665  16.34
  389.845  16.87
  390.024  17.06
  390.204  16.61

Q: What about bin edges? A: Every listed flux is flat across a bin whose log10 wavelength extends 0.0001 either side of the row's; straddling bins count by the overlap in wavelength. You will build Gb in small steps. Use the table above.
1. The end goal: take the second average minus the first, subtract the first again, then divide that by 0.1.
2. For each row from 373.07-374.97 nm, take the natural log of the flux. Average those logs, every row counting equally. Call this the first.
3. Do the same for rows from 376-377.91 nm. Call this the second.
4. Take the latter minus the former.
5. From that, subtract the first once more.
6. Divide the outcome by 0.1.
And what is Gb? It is -22.0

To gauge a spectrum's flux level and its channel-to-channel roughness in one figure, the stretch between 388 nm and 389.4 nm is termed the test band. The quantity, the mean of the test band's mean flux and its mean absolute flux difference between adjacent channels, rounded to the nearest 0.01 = 7.45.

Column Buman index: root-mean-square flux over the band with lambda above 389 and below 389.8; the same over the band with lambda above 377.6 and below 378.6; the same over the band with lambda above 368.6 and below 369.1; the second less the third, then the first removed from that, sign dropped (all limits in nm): 11.7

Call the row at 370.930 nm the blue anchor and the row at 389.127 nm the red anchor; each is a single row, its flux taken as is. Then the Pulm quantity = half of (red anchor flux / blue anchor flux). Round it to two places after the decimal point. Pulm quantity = 0.51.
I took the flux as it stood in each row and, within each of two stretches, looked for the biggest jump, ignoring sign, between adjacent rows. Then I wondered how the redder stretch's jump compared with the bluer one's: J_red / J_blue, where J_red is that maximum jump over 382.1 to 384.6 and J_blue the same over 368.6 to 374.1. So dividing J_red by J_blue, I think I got 1.0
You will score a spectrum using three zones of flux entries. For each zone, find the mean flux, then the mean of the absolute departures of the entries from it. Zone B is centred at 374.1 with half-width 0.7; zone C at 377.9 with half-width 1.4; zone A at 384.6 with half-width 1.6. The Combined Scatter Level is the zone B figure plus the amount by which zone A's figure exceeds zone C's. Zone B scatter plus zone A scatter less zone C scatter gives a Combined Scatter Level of 1.7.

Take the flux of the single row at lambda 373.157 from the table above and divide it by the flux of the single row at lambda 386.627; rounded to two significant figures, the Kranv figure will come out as 0.79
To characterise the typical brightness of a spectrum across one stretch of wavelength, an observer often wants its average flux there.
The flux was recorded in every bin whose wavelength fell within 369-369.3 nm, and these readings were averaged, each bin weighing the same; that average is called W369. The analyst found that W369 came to 16.3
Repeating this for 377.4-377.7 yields 18.1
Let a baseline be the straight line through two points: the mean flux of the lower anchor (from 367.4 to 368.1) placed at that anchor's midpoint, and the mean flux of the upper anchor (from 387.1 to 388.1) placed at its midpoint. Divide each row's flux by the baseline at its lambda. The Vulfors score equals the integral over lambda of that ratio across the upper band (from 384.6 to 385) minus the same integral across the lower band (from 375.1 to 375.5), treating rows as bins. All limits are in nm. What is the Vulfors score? 0.028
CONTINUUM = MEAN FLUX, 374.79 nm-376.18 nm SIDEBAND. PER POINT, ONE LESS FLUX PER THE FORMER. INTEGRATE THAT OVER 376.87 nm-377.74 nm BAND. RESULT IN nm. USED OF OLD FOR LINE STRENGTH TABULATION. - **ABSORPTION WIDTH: -0.15 nm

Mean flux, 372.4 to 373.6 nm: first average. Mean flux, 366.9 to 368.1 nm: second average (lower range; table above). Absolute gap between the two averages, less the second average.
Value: -13.1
